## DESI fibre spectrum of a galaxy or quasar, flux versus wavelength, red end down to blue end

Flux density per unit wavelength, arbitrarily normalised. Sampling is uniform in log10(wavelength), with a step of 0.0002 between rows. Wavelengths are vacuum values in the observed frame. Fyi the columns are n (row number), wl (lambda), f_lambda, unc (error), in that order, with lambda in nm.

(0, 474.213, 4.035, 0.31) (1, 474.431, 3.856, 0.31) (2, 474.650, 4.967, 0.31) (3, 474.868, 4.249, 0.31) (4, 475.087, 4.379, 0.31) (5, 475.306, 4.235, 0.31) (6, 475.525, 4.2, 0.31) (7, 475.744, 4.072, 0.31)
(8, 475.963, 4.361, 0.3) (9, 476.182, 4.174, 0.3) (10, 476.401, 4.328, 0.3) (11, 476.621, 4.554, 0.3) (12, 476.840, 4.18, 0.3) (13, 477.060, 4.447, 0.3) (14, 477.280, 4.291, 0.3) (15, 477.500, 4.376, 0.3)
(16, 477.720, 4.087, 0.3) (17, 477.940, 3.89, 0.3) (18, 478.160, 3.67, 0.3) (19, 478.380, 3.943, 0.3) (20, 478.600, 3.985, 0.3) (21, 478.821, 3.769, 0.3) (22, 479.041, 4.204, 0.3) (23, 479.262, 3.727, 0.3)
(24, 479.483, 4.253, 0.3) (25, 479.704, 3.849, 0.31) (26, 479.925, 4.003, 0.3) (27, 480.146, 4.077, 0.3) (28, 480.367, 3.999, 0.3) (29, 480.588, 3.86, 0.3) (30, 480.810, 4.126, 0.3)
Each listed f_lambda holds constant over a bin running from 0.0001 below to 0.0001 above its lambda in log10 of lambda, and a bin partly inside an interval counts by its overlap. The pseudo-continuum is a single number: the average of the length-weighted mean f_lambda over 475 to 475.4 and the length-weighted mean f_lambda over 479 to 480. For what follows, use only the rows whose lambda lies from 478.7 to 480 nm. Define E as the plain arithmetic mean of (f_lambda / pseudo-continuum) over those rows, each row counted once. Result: 0.96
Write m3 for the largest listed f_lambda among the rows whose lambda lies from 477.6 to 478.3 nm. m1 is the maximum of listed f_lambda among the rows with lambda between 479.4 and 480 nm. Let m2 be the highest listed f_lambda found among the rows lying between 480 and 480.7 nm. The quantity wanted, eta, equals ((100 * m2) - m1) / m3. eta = 99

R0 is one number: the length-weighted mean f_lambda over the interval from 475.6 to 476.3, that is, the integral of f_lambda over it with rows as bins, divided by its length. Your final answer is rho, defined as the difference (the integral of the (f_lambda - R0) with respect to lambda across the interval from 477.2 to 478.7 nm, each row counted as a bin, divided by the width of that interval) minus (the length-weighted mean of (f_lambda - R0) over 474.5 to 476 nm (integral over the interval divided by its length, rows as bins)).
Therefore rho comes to -0.31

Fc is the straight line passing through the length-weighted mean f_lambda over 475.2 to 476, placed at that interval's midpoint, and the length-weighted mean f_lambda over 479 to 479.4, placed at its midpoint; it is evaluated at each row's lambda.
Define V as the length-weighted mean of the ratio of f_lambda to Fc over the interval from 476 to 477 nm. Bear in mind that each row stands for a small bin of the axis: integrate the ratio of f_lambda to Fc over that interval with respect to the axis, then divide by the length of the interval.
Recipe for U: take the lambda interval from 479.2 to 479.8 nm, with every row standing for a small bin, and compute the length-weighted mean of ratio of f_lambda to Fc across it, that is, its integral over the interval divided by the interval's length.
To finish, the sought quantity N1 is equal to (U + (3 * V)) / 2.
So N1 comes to 2.07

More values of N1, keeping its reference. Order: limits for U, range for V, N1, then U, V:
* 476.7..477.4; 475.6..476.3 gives 2.04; 1.05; 1.01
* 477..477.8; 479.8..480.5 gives 2.09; 1.06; 1.04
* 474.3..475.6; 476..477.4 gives 2.08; 1.01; 1.05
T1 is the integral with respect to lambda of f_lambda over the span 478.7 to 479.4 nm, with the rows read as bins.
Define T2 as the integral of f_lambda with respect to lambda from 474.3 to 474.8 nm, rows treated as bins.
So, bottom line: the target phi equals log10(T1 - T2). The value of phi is -0.3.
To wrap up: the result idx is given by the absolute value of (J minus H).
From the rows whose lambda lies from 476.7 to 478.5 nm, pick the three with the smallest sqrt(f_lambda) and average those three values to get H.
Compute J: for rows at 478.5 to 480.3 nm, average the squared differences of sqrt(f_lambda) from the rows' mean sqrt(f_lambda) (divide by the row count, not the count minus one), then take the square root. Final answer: 1.91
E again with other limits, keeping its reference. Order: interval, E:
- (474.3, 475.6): 1.04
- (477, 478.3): 1.00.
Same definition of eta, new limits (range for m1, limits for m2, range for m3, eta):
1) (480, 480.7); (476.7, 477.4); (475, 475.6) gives 101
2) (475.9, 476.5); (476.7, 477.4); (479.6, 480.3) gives 108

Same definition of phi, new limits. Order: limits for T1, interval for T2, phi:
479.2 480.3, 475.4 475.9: 0.4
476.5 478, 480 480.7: 0.6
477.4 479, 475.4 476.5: 0.2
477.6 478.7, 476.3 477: 0.1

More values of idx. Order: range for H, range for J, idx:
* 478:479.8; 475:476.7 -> 1.90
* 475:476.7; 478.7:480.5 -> 1.99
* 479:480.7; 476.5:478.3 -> 1.88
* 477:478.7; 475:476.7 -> 1.92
